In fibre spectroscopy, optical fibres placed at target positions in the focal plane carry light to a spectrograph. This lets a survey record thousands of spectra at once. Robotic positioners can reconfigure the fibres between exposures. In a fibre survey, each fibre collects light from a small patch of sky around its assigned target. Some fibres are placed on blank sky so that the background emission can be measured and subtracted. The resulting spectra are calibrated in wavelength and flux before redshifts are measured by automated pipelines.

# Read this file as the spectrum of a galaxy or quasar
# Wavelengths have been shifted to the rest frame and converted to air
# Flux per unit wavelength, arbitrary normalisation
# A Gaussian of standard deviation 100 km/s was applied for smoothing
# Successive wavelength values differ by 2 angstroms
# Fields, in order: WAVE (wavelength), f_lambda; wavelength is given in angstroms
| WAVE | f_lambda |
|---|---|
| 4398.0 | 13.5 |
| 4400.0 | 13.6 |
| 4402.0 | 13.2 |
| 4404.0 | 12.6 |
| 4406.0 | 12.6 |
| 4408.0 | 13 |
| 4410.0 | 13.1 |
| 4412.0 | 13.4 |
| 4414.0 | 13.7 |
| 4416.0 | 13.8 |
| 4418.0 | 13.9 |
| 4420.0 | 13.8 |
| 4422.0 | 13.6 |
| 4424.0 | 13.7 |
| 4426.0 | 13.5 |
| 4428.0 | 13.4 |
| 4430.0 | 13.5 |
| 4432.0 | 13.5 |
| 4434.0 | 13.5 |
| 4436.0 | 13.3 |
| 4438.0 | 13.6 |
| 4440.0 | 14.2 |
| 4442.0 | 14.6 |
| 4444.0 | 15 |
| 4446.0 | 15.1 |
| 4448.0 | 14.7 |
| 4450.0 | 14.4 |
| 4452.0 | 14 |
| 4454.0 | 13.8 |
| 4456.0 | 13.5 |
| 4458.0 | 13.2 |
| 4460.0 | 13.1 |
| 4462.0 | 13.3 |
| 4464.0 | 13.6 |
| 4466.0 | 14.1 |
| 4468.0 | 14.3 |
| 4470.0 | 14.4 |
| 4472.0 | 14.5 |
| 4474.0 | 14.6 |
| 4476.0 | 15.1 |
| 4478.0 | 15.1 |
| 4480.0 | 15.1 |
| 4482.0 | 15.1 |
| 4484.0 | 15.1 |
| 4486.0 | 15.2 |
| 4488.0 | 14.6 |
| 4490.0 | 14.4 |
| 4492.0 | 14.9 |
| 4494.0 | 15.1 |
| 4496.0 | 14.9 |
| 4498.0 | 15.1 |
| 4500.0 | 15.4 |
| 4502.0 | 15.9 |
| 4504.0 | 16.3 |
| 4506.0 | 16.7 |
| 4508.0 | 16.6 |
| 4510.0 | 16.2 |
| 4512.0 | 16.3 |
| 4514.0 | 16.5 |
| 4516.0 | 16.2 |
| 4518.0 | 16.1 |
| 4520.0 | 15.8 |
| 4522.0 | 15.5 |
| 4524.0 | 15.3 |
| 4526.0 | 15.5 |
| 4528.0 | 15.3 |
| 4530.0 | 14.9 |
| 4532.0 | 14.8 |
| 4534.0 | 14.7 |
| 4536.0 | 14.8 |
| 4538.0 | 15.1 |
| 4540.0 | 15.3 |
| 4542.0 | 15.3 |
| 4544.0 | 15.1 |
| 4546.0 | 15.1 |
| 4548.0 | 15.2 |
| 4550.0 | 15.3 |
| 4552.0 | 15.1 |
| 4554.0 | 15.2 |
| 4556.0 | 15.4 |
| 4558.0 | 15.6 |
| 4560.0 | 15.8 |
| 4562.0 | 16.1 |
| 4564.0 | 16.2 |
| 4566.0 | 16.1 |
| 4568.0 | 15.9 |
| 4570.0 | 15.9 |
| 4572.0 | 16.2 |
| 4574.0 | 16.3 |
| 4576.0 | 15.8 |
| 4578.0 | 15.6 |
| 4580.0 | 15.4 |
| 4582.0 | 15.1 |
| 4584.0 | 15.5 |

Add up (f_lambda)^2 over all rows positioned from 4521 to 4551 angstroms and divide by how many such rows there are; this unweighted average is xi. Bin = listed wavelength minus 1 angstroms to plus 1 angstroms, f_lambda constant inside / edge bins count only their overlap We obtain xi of 229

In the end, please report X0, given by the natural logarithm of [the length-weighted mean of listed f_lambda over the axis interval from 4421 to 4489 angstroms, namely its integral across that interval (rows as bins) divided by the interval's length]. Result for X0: 2.65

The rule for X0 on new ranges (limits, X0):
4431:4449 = 2.65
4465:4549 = 2.73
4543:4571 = 2.75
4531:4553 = 2.71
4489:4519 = 2.76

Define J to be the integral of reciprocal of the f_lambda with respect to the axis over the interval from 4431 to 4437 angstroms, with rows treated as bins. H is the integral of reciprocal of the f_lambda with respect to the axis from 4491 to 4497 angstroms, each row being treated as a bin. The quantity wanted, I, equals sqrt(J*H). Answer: 0.423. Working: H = 0.401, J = 0.45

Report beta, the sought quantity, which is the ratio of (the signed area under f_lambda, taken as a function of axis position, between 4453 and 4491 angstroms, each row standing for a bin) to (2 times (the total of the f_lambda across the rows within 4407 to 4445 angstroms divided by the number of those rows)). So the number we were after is 19.9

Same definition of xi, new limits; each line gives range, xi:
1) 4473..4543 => 237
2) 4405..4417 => 176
